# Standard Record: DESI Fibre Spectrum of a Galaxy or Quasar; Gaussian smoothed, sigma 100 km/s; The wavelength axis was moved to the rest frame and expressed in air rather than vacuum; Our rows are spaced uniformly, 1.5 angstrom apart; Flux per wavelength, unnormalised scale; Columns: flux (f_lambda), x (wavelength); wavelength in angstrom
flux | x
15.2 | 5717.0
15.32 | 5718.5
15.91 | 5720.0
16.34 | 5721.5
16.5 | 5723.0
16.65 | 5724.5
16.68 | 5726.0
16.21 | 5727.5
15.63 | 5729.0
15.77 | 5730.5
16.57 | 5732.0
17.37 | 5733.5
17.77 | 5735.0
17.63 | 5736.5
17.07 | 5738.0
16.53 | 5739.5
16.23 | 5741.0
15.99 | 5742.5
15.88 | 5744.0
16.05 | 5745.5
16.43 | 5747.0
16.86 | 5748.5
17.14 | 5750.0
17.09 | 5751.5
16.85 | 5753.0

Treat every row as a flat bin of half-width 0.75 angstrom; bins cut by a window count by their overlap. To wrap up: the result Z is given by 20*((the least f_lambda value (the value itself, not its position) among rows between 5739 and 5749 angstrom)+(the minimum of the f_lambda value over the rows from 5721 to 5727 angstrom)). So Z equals 644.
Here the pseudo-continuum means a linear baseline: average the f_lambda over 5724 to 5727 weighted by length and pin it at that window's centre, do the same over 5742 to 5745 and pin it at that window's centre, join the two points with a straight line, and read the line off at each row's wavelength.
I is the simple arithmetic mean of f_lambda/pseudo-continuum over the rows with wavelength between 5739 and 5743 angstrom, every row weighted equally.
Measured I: 1.01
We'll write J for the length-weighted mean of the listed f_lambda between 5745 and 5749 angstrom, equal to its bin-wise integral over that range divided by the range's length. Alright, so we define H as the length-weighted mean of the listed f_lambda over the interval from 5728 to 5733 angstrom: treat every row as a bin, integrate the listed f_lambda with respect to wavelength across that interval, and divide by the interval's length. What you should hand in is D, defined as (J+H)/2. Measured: 16.3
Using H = 16.1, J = 16.4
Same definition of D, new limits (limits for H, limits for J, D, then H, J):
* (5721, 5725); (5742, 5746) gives 16.2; 16.5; 16.0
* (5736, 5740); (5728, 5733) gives 16.6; 17.1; 16.1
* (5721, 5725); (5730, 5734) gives 16.5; 16.5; 16.6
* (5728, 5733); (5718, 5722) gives 16.0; 16.1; 15.9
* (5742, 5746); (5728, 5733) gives 16.0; 16.0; 16.1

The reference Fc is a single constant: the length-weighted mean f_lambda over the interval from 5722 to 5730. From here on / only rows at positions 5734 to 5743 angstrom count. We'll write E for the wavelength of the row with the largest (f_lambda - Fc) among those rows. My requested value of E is 5735.0 angstrom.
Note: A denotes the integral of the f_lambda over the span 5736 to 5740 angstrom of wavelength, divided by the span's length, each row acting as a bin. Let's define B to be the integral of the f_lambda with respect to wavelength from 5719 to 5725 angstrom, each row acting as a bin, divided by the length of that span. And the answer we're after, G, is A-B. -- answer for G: 0.8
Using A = 17.1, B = 16.3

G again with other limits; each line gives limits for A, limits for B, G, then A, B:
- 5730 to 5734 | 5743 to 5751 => 0.1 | 16.6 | 16.5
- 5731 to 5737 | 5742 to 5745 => 1.3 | 17.3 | 15.9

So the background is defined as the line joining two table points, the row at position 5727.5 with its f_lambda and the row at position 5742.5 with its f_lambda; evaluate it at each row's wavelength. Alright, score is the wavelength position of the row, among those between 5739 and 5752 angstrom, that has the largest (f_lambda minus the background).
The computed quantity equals 5750.0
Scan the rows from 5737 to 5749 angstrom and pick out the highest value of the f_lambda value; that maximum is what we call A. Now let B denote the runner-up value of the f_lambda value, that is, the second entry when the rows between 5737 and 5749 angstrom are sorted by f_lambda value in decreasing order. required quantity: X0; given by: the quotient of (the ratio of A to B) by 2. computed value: 0.506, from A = 17.07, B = 16.86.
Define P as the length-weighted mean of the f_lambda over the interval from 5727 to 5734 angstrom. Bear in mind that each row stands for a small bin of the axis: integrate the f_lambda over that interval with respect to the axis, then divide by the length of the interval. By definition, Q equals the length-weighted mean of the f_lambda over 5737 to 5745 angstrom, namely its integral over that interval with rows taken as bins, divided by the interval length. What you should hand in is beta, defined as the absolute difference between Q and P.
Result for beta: 0.10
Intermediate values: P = 16.3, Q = 16.37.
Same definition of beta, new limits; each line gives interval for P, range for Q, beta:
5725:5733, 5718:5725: 0.07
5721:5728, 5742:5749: 0.26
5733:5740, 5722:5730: 0.98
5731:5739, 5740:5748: 1.06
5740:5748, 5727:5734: 0.12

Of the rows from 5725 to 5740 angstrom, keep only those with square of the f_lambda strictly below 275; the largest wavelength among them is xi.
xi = 5739.5 angstrom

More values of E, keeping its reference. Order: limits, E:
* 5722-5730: 5726.0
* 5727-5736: 5735.0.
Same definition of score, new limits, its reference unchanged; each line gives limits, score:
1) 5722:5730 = 5726.0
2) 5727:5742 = 5735.0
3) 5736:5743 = 5736.5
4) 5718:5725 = 5724.5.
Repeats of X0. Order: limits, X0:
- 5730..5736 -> 0.512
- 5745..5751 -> 0.508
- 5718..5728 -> 0.501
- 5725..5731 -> 0.514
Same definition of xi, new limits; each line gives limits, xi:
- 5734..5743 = 5742.5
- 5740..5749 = 5747.0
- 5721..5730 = 5729.0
